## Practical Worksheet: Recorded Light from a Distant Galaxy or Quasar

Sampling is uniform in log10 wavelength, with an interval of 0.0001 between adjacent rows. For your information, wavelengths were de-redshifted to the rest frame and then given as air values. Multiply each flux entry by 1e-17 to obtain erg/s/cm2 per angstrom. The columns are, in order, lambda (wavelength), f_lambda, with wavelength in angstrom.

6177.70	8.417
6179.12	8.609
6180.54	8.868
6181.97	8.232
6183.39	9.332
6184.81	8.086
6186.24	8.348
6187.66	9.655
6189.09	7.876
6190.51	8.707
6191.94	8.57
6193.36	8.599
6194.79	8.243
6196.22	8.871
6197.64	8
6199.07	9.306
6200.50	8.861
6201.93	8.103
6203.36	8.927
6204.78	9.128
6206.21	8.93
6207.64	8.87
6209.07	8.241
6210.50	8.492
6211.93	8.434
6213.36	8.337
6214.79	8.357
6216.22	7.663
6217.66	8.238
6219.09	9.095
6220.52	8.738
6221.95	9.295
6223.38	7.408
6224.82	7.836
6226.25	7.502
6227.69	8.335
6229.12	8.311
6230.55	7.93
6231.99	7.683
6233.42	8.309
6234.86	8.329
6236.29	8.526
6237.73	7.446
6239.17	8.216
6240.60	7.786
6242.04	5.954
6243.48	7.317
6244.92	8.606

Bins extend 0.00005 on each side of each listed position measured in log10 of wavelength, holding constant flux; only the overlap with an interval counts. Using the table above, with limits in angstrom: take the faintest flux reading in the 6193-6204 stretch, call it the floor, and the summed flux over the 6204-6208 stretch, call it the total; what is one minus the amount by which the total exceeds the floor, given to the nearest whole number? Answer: -18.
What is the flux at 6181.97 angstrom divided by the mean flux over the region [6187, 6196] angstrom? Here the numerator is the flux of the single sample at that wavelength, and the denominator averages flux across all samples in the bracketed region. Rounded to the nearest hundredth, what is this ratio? 0.96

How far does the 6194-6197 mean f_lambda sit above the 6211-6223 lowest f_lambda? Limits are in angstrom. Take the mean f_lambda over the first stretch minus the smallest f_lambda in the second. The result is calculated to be 0.9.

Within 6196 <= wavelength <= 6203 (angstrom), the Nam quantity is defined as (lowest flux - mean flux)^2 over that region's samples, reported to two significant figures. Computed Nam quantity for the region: 0.39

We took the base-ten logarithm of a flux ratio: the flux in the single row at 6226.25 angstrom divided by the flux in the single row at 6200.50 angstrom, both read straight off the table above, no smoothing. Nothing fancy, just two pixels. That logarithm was -0.072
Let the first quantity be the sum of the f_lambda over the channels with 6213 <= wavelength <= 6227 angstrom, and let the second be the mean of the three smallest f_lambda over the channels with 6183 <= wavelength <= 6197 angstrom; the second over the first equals 0.098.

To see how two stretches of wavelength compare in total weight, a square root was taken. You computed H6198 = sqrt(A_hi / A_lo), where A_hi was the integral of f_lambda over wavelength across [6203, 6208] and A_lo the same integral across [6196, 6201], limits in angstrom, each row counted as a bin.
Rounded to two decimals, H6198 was 1.01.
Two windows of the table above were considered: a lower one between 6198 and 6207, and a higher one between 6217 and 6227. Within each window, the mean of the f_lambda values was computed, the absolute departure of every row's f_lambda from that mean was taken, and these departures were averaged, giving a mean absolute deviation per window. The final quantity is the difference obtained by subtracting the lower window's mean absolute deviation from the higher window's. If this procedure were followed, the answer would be 0.4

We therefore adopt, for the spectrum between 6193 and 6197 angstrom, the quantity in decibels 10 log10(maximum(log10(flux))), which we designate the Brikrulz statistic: -0.23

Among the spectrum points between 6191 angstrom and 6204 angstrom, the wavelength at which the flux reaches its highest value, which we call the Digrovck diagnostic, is 6199.07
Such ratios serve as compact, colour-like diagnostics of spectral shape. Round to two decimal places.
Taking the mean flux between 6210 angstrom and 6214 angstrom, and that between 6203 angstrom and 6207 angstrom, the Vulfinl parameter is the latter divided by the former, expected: 1.07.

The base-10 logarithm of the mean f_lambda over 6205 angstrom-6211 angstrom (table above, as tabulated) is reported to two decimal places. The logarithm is 0.94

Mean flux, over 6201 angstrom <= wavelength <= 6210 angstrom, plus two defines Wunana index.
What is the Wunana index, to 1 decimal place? 10.7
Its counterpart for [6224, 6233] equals 9.9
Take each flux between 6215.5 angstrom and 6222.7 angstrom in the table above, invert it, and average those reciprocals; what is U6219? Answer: 0.117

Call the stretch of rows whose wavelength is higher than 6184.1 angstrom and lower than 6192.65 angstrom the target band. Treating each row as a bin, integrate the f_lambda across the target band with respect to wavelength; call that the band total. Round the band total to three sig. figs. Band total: 73.0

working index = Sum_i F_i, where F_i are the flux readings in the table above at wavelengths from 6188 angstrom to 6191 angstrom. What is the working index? 16.6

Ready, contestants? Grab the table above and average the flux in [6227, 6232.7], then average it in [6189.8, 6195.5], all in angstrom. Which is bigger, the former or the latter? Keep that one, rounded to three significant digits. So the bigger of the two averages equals 8.53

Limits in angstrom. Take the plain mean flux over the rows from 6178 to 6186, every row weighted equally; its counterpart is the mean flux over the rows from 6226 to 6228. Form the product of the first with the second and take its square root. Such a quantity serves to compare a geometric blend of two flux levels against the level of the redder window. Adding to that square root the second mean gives 16.2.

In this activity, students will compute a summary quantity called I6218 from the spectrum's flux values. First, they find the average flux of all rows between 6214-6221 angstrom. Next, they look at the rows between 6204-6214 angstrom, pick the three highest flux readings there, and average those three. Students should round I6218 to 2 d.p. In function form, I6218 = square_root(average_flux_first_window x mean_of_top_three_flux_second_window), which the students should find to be 8.69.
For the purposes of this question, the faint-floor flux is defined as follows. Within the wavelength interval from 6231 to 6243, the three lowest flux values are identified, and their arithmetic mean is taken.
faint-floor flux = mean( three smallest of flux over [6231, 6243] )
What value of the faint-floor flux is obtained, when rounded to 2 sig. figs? 7.0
